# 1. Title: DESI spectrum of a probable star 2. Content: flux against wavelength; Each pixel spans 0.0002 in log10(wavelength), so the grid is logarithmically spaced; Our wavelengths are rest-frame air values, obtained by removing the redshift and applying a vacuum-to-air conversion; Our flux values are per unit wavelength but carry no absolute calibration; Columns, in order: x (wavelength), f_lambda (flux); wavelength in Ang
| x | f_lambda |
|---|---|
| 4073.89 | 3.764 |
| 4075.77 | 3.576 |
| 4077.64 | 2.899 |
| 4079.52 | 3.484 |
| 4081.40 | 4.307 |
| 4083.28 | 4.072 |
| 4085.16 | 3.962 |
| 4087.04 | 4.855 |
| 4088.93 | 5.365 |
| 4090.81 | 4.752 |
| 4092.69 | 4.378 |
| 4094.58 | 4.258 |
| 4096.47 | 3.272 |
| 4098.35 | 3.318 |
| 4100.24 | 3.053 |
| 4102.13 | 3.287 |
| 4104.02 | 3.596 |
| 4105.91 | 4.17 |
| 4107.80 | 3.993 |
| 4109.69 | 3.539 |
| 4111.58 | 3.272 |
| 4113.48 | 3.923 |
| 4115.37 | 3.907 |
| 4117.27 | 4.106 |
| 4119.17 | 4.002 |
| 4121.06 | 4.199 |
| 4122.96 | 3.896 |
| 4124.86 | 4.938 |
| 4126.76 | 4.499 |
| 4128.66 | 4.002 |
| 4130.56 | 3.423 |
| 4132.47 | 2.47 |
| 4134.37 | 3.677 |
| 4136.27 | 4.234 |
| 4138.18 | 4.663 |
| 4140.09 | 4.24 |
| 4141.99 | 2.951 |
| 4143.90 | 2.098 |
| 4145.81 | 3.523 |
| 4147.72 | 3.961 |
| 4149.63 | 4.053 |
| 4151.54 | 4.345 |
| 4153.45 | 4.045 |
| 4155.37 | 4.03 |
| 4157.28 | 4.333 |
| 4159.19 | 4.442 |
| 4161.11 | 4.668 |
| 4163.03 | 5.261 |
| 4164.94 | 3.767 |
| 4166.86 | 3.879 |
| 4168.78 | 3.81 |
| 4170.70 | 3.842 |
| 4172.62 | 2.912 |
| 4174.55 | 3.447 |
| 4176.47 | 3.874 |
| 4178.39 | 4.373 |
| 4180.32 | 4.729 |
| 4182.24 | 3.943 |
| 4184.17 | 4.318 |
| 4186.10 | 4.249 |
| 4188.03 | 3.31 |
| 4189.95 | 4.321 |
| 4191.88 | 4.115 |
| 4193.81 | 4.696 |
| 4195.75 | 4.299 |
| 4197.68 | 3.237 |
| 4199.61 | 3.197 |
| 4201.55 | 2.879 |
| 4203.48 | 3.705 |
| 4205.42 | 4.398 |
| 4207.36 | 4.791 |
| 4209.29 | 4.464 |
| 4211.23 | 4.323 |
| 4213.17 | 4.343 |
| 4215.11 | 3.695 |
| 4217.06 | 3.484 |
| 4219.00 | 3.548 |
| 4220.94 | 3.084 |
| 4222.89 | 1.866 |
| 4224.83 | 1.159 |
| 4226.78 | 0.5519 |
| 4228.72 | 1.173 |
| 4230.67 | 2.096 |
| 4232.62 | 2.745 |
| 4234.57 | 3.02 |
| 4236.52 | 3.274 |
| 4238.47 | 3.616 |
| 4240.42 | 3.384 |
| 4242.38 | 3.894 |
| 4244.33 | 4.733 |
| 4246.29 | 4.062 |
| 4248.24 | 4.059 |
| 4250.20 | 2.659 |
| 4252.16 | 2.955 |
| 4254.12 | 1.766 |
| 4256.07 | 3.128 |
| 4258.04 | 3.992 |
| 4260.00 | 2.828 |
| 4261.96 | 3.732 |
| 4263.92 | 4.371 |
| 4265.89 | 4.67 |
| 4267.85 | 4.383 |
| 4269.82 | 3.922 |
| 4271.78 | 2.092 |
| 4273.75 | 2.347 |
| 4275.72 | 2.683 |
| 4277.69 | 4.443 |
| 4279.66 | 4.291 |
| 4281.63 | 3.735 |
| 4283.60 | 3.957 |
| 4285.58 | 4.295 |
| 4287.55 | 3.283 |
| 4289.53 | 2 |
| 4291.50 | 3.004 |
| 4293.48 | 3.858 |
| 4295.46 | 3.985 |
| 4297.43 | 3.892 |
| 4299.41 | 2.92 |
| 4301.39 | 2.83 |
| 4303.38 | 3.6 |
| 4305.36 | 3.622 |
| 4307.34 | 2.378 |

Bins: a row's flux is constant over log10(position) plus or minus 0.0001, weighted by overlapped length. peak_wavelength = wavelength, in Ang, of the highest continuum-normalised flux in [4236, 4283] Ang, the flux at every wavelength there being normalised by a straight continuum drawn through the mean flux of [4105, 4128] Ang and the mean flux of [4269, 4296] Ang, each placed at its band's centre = 4265.89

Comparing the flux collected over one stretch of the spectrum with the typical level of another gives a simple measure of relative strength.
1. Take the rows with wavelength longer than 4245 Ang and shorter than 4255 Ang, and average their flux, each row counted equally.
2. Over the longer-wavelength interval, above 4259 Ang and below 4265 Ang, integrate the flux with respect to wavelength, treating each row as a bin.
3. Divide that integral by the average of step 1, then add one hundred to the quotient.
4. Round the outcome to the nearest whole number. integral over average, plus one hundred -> 107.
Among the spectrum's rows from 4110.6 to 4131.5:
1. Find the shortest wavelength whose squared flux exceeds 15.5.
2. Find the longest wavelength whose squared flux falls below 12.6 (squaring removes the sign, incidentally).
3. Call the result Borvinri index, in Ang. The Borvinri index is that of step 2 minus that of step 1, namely 13.3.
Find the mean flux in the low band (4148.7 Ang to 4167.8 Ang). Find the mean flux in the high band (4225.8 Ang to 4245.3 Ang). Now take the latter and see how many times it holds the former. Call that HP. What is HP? 0.67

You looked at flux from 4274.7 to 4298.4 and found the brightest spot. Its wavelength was 4277.69 Ang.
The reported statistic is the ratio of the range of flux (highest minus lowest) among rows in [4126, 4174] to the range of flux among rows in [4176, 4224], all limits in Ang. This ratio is 1.1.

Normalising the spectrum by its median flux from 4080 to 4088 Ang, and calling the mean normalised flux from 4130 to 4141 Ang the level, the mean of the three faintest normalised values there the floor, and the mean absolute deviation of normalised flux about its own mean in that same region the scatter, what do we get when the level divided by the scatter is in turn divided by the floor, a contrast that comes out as 8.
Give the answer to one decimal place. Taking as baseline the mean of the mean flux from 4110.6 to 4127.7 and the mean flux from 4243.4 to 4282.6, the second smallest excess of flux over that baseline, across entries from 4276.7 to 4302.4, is -1.0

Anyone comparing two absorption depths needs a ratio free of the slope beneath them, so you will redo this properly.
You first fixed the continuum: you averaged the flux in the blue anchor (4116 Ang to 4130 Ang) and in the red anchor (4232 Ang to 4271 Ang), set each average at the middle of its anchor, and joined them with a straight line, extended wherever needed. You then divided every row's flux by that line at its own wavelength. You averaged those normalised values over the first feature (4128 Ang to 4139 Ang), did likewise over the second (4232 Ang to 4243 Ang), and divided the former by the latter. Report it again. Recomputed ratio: 0.98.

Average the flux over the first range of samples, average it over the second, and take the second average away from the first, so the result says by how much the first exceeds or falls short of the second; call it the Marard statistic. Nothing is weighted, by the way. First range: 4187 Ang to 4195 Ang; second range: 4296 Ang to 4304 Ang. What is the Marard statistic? 0.8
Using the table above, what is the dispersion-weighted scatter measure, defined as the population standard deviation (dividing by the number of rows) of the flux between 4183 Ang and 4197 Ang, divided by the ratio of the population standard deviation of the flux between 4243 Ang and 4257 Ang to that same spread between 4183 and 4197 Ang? 0.17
